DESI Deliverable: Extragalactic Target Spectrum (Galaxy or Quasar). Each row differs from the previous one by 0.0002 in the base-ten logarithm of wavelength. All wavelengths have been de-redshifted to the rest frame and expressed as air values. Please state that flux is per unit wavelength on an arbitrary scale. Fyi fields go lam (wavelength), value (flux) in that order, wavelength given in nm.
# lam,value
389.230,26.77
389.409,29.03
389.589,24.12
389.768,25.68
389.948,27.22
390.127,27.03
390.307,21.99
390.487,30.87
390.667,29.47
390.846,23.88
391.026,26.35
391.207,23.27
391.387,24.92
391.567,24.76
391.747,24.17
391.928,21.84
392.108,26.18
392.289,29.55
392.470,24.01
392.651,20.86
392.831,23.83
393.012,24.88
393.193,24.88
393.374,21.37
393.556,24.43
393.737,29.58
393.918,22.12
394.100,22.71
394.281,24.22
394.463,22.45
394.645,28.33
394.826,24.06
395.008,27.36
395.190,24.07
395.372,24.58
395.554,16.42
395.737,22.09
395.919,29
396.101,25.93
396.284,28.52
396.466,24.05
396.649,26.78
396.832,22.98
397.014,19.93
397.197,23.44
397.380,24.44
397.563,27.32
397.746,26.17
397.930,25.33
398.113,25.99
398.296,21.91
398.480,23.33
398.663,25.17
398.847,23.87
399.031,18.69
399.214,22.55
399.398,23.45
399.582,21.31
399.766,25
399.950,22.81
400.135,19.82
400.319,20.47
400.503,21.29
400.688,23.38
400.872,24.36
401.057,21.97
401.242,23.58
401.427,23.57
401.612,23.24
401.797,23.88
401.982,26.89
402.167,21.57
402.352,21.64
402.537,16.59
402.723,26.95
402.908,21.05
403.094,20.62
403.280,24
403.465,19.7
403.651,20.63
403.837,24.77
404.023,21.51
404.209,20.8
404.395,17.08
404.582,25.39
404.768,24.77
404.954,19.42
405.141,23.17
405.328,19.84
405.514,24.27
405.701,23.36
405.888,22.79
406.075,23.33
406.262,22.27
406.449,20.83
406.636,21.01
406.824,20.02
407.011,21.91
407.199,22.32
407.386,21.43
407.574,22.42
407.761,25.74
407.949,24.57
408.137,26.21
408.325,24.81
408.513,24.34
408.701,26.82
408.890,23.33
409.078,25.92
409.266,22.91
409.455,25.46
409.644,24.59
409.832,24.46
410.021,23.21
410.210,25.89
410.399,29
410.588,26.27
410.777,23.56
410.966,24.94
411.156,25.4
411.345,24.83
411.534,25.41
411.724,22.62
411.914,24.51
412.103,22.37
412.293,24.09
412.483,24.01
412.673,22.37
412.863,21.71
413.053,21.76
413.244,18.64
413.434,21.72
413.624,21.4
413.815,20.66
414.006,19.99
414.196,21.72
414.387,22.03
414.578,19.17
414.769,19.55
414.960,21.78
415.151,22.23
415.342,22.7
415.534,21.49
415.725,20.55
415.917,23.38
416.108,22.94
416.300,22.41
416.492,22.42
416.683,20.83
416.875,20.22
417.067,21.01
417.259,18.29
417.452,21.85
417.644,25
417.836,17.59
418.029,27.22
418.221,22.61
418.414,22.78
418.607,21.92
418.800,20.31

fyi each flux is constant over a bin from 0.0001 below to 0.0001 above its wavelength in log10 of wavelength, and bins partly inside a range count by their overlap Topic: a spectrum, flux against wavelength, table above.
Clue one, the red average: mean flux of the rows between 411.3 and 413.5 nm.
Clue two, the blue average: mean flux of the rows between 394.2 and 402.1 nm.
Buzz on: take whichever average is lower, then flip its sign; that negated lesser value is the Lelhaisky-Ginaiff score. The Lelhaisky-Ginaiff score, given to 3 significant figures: -22.8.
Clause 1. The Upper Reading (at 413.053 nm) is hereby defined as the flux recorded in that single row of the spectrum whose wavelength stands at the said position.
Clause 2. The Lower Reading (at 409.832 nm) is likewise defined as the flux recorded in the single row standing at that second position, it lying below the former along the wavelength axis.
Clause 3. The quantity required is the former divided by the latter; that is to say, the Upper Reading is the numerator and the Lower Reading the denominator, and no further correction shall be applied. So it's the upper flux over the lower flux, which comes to 0.89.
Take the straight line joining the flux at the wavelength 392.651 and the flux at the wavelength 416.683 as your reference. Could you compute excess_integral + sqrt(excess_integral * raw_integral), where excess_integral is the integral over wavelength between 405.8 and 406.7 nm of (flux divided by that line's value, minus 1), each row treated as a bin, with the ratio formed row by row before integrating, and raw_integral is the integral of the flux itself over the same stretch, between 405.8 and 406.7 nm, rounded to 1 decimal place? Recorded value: 1.1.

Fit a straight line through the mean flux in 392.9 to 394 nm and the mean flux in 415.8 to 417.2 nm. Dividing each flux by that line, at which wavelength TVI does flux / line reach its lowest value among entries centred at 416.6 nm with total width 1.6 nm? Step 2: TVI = 417.259 nm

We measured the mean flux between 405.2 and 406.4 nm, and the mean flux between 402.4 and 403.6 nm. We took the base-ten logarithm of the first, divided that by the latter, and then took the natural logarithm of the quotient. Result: -2.76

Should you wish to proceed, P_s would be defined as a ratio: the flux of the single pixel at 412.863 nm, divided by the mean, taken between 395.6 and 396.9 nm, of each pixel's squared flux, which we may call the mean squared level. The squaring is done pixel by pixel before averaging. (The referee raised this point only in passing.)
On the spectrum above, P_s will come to 0.033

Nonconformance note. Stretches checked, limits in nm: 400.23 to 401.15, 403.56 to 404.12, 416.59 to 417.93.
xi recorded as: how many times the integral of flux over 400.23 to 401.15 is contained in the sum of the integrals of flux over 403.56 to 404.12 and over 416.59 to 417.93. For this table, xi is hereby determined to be 1.96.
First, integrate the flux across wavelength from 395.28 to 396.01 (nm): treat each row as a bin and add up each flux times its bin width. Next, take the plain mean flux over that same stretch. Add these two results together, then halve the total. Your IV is 20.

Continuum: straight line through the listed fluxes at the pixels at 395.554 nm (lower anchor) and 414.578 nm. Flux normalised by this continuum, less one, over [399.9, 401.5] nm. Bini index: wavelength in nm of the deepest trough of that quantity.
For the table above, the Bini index 400.135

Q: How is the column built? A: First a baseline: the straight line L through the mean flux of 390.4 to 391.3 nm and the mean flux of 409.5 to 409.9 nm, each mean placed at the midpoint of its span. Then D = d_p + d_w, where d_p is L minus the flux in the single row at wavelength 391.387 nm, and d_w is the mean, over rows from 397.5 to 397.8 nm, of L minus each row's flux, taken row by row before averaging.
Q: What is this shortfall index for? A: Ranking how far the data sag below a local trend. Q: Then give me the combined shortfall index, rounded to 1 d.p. 1.0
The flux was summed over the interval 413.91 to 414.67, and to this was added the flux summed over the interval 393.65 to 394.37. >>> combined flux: 182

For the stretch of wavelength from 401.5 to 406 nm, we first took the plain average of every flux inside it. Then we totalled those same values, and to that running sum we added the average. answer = 556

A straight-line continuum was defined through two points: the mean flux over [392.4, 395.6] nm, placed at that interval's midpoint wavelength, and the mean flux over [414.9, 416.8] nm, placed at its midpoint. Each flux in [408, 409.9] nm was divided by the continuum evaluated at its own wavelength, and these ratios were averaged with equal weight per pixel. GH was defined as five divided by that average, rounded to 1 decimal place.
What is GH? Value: 4.6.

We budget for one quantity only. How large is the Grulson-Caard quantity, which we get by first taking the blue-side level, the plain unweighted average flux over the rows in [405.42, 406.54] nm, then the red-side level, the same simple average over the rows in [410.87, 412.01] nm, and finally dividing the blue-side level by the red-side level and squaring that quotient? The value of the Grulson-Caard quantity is 0.86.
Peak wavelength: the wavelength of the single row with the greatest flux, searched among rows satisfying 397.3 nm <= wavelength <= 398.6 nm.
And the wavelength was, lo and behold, 397.563 nm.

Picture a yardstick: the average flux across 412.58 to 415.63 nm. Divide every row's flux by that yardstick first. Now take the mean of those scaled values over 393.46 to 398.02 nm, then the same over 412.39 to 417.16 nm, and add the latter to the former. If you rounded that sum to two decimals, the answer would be 2.18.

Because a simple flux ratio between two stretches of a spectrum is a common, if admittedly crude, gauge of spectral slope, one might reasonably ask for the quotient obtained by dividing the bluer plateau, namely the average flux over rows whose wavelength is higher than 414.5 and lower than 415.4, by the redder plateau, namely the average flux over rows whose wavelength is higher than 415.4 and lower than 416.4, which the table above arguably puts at 0.95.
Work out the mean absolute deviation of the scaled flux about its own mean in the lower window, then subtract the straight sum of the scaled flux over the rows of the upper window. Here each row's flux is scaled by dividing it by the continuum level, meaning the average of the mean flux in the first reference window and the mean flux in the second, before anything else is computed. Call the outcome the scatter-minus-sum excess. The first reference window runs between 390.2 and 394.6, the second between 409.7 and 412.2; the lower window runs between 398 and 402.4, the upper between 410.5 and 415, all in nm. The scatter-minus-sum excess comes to -21.8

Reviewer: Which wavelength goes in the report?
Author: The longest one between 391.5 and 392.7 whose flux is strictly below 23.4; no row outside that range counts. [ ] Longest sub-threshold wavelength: 392.651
